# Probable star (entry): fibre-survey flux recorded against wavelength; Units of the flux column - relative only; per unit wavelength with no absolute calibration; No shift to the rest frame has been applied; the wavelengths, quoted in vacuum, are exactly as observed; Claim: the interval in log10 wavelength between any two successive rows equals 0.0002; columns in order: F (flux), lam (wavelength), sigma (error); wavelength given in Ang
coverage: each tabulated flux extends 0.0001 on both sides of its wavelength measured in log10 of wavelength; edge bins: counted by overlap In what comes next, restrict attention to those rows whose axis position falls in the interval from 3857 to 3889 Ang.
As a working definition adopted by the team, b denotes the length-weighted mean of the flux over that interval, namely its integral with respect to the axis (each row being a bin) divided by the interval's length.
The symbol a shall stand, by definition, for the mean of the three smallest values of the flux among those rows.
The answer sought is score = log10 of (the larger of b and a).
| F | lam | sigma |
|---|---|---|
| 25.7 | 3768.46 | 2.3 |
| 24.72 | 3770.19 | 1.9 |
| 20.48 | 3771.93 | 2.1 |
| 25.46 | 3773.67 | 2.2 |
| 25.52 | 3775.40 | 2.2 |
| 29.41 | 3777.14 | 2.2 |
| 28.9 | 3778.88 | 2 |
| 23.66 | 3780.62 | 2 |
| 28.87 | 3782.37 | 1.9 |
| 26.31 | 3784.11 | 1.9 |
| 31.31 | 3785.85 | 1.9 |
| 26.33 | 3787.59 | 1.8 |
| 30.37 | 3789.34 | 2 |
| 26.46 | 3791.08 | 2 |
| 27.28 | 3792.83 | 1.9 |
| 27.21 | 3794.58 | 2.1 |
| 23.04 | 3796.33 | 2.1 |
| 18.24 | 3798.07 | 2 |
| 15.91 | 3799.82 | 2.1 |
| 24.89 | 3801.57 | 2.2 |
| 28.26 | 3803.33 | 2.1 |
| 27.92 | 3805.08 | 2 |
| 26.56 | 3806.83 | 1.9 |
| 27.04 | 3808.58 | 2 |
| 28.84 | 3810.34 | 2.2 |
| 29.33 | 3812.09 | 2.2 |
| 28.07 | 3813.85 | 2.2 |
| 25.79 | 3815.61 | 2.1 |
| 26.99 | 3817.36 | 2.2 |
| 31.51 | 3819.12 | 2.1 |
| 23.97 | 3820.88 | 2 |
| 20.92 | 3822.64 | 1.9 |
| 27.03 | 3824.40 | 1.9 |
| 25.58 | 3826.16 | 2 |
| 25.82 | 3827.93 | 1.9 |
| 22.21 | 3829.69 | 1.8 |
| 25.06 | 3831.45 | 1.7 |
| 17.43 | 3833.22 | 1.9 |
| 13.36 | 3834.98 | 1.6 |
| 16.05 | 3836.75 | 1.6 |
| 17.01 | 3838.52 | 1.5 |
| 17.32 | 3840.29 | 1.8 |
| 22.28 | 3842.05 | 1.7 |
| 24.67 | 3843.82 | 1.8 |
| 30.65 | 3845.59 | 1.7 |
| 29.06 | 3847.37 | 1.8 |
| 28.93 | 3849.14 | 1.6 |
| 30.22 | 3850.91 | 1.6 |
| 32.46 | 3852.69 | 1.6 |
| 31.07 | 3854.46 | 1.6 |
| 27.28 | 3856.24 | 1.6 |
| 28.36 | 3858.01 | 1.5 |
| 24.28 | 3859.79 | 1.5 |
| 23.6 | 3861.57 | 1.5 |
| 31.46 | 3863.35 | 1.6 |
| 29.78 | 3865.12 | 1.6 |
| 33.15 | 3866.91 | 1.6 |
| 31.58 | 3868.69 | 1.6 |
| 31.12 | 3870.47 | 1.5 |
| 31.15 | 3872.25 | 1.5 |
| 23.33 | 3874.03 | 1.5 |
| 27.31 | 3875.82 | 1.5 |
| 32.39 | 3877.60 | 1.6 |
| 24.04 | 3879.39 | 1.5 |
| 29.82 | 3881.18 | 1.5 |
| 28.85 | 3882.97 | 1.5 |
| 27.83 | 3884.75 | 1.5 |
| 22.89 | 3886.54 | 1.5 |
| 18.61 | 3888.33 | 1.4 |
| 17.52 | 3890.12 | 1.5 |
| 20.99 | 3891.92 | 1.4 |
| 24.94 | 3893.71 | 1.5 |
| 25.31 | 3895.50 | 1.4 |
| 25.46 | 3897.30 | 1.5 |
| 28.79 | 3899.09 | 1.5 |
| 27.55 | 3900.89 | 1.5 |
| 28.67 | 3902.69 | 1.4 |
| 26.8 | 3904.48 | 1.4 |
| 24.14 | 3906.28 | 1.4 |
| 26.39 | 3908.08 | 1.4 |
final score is 1.44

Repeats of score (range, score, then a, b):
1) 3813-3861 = 1.40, 15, 25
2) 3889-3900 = 1.38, 21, 24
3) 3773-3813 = 1.42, 19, 26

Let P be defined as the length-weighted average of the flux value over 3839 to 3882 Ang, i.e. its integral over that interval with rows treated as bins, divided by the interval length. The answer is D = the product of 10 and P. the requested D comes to 280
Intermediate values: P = 28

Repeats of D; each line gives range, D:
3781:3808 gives 259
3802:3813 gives 279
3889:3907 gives 249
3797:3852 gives 244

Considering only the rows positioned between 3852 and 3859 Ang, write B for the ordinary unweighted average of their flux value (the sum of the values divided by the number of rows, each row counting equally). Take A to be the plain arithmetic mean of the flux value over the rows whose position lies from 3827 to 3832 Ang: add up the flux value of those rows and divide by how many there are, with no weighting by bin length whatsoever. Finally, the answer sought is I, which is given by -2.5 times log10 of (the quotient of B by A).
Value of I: -0.22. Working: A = 24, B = 30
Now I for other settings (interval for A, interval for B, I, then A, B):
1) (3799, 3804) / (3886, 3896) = 0.06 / 23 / 22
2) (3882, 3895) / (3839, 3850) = -0.11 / 23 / 25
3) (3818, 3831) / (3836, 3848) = 0.13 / 25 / 22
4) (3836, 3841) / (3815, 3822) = -0.52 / 17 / 27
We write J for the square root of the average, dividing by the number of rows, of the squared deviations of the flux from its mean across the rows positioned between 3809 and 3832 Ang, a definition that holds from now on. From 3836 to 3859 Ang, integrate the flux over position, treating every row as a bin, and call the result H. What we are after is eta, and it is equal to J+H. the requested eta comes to 597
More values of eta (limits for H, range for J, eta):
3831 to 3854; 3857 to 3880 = 545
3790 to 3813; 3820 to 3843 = 591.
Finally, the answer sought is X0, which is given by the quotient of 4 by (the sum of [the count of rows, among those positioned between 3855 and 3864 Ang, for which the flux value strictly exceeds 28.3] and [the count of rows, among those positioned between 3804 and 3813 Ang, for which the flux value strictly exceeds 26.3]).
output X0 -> 0.57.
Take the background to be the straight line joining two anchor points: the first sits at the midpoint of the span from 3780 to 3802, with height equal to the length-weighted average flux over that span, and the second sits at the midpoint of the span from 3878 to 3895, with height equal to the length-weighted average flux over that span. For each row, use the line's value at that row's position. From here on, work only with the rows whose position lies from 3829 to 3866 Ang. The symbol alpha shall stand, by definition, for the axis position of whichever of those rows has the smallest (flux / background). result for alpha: 3834.98 Ang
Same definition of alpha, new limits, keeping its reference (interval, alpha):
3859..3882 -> 3874.03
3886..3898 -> 3890.12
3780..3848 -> 3834.98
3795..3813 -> 3799.82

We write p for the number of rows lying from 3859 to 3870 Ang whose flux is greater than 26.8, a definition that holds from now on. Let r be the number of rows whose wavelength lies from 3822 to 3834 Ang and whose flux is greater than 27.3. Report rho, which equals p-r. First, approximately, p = 4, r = 0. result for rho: 4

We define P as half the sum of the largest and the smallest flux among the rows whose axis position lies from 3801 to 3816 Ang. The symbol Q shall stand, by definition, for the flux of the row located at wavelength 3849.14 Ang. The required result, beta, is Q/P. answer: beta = 1.07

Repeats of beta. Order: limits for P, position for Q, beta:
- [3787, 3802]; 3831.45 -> 1.08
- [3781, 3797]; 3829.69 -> 0.82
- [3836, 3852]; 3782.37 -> 1.24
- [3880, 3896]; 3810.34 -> 1.22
